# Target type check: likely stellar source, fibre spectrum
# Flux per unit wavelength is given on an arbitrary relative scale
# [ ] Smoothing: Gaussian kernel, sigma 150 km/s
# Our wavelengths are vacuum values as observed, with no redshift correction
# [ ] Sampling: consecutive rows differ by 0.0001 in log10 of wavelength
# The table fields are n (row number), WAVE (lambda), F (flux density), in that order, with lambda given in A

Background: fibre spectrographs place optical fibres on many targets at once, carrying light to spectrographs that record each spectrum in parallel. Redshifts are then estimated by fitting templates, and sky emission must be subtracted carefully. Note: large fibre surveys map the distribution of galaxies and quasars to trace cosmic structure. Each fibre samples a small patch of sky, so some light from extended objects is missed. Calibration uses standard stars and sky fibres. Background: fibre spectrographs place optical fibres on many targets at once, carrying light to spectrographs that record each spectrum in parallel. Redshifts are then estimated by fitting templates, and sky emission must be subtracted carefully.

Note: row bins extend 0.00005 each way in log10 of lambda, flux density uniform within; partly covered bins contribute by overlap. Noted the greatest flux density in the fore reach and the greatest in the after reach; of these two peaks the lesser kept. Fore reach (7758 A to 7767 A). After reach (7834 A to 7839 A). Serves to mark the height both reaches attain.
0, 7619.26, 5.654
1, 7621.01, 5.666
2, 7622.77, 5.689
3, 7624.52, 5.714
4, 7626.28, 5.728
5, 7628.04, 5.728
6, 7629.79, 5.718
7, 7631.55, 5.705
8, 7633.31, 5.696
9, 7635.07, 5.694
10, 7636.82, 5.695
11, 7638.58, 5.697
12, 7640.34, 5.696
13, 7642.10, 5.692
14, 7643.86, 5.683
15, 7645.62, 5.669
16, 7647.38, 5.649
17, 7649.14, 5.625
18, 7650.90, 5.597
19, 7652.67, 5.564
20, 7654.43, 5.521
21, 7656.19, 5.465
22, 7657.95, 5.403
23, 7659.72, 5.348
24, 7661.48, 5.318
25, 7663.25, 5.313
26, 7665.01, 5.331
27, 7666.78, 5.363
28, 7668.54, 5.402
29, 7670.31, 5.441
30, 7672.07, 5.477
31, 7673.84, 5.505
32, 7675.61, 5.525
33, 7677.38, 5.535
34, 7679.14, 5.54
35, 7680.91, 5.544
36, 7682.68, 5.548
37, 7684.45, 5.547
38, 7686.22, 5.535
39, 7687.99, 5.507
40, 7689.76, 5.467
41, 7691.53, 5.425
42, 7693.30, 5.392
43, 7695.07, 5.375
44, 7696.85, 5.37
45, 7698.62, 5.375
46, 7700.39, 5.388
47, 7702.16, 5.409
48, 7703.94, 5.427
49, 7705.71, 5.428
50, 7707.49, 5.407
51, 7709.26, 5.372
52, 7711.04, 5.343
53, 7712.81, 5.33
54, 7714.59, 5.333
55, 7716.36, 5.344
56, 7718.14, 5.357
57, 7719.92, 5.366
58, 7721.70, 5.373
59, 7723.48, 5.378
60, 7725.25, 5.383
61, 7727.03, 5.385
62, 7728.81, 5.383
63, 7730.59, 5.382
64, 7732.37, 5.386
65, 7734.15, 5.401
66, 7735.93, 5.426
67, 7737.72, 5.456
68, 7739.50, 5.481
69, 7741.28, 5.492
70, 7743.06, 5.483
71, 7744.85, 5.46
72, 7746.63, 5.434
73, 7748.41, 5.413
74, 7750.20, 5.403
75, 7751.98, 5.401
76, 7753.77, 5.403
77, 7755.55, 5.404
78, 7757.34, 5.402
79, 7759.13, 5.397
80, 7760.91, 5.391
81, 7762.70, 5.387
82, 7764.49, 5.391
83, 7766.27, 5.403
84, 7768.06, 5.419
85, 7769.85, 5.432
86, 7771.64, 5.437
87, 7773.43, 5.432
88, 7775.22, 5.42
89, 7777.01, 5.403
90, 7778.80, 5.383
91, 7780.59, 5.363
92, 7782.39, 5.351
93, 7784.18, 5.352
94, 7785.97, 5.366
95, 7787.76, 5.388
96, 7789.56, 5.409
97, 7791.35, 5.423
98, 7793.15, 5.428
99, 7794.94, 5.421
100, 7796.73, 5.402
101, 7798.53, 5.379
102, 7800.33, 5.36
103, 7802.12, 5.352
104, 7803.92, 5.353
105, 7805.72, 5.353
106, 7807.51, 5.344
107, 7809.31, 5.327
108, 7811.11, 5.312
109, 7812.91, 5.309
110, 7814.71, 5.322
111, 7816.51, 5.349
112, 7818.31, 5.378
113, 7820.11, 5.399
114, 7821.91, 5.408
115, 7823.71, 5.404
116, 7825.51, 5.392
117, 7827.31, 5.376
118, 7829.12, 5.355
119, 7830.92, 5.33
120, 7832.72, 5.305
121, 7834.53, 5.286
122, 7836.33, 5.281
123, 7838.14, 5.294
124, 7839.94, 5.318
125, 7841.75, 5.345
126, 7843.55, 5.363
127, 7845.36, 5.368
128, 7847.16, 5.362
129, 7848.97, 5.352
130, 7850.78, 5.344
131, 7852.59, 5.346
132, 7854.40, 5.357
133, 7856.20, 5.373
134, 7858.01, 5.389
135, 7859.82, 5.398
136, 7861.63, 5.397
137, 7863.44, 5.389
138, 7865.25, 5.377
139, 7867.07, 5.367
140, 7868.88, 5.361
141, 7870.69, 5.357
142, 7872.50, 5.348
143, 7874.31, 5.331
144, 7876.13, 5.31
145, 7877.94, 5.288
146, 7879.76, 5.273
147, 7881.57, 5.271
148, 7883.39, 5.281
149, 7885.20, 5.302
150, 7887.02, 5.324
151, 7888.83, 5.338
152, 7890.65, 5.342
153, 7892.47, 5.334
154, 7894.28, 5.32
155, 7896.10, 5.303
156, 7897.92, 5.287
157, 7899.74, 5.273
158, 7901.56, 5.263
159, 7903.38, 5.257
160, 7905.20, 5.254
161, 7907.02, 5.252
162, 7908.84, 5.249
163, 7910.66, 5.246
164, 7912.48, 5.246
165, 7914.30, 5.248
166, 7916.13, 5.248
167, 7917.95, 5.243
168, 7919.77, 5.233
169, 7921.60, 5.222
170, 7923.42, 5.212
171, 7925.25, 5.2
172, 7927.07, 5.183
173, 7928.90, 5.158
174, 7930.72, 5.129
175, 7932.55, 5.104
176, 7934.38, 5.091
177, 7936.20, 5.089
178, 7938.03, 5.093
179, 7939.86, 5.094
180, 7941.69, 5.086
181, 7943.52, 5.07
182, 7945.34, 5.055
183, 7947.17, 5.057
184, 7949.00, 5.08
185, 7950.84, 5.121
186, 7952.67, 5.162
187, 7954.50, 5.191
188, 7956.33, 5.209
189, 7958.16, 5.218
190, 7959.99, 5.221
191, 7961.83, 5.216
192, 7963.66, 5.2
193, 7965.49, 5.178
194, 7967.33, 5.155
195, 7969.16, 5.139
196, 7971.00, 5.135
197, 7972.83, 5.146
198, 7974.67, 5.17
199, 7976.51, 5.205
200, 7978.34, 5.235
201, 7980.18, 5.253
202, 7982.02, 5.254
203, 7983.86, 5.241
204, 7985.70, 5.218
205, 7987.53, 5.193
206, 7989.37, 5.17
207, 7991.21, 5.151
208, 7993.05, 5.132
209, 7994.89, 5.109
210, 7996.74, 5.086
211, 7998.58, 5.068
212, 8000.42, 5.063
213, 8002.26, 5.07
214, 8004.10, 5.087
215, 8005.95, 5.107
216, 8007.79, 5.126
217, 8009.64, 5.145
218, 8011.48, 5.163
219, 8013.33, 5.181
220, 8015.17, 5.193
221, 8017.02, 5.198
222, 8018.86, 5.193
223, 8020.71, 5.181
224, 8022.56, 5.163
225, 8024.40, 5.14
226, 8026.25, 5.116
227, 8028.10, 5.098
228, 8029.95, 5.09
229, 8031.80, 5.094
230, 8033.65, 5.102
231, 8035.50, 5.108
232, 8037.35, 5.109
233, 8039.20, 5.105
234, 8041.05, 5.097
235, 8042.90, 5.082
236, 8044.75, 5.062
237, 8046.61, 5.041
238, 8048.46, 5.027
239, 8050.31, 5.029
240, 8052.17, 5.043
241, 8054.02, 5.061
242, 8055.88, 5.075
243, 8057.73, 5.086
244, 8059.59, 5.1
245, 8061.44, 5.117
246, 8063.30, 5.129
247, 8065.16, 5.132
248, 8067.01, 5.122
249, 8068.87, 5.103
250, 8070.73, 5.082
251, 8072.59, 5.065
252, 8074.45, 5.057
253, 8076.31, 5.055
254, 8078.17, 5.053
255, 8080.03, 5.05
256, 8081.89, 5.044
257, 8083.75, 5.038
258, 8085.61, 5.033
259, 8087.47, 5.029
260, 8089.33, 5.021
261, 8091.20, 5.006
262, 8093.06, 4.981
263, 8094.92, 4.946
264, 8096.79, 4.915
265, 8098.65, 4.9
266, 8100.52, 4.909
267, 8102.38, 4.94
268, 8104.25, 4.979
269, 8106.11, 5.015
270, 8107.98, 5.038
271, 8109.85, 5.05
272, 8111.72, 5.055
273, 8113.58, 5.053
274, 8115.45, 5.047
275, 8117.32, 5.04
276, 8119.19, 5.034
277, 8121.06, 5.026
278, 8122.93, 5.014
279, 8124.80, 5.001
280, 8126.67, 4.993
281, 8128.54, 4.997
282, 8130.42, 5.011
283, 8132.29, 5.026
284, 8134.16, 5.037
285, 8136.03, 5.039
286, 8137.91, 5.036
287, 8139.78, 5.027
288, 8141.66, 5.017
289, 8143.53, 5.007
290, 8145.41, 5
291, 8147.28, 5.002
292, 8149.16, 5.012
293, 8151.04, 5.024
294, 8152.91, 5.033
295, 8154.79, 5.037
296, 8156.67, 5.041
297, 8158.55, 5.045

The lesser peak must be 5.29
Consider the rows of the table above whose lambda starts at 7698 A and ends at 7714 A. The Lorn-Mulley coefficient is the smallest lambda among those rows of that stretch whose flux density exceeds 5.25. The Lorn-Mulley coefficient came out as 7698.62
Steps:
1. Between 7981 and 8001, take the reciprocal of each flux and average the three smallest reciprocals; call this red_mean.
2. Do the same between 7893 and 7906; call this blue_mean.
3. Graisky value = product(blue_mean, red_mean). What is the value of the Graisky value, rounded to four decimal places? 0.0360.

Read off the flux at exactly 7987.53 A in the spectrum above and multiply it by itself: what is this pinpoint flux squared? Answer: 27.0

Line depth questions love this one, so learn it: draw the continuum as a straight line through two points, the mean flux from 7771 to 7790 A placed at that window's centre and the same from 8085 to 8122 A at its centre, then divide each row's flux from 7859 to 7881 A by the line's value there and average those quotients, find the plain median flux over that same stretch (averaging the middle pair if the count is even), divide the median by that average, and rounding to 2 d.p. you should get 5.29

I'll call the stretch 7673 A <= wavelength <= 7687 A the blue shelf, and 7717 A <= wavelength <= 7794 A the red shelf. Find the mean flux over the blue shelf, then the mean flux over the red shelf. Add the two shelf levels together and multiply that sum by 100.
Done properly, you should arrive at 1094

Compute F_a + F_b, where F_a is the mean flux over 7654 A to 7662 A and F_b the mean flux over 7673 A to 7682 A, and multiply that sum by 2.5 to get 27.4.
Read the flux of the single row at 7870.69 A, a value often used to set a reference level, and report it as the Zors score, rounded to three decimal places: 5.357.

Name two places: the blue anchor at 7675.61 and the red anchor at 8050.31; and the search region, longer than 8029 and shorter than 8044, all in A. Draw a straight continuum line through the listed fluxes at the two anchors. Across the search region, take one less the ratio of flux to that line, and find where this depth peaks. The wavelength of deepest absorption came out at 8029.95 A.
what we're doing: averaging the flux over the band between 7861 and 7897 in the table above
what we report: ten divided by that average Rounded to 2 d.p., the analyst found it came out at 1.88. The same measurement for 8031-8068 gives 1.97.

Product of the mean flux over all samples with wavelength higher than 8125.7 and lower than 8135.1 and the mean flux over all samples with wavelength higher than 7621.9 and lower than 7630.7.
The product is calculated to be 28.7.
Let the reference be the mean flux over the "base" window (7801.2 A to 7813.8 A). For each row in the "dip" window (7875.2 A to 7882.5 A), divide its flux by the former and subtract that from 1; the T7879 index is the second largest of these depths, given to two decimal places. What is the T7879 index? 0.01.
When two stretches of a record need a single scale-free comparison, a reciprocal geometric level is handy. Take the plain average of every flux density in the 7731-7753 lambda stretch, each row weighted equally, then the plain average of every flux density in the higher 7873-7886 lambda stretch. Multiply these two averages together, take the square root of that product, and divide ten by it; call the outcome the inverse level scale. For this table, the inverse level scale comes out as 1.86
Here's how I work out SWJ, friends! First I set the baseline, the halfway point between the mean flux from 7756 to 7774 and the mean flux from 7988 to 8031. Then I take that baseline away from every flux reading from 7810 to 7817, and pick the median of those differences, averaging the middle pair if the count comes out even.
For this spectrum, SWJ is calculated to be 0.05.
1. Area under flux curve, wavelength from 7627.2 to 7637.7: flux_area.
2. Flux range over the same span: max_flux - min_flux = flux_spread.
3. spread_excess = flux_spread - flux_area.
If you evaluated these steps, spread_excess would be -60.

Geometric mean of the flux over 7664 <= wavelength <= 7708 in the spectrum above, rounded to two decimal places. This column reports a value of 5.45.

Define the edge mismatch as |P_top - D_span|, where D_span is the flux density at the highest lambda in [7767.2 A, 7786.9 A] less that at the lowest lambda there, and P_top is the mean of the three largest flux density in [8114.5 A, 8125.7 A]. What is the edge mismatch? 5.09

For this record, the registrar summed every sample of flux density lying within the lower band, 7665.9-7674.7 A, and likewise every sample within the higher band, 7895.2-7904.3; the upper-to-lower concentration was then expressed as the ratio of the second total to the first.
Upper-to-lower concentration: 0.970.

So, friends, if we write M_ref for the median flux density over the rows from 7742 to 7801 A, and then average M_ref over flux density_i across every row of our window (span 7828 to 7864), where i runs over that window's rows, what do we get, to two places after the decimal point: 1.01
